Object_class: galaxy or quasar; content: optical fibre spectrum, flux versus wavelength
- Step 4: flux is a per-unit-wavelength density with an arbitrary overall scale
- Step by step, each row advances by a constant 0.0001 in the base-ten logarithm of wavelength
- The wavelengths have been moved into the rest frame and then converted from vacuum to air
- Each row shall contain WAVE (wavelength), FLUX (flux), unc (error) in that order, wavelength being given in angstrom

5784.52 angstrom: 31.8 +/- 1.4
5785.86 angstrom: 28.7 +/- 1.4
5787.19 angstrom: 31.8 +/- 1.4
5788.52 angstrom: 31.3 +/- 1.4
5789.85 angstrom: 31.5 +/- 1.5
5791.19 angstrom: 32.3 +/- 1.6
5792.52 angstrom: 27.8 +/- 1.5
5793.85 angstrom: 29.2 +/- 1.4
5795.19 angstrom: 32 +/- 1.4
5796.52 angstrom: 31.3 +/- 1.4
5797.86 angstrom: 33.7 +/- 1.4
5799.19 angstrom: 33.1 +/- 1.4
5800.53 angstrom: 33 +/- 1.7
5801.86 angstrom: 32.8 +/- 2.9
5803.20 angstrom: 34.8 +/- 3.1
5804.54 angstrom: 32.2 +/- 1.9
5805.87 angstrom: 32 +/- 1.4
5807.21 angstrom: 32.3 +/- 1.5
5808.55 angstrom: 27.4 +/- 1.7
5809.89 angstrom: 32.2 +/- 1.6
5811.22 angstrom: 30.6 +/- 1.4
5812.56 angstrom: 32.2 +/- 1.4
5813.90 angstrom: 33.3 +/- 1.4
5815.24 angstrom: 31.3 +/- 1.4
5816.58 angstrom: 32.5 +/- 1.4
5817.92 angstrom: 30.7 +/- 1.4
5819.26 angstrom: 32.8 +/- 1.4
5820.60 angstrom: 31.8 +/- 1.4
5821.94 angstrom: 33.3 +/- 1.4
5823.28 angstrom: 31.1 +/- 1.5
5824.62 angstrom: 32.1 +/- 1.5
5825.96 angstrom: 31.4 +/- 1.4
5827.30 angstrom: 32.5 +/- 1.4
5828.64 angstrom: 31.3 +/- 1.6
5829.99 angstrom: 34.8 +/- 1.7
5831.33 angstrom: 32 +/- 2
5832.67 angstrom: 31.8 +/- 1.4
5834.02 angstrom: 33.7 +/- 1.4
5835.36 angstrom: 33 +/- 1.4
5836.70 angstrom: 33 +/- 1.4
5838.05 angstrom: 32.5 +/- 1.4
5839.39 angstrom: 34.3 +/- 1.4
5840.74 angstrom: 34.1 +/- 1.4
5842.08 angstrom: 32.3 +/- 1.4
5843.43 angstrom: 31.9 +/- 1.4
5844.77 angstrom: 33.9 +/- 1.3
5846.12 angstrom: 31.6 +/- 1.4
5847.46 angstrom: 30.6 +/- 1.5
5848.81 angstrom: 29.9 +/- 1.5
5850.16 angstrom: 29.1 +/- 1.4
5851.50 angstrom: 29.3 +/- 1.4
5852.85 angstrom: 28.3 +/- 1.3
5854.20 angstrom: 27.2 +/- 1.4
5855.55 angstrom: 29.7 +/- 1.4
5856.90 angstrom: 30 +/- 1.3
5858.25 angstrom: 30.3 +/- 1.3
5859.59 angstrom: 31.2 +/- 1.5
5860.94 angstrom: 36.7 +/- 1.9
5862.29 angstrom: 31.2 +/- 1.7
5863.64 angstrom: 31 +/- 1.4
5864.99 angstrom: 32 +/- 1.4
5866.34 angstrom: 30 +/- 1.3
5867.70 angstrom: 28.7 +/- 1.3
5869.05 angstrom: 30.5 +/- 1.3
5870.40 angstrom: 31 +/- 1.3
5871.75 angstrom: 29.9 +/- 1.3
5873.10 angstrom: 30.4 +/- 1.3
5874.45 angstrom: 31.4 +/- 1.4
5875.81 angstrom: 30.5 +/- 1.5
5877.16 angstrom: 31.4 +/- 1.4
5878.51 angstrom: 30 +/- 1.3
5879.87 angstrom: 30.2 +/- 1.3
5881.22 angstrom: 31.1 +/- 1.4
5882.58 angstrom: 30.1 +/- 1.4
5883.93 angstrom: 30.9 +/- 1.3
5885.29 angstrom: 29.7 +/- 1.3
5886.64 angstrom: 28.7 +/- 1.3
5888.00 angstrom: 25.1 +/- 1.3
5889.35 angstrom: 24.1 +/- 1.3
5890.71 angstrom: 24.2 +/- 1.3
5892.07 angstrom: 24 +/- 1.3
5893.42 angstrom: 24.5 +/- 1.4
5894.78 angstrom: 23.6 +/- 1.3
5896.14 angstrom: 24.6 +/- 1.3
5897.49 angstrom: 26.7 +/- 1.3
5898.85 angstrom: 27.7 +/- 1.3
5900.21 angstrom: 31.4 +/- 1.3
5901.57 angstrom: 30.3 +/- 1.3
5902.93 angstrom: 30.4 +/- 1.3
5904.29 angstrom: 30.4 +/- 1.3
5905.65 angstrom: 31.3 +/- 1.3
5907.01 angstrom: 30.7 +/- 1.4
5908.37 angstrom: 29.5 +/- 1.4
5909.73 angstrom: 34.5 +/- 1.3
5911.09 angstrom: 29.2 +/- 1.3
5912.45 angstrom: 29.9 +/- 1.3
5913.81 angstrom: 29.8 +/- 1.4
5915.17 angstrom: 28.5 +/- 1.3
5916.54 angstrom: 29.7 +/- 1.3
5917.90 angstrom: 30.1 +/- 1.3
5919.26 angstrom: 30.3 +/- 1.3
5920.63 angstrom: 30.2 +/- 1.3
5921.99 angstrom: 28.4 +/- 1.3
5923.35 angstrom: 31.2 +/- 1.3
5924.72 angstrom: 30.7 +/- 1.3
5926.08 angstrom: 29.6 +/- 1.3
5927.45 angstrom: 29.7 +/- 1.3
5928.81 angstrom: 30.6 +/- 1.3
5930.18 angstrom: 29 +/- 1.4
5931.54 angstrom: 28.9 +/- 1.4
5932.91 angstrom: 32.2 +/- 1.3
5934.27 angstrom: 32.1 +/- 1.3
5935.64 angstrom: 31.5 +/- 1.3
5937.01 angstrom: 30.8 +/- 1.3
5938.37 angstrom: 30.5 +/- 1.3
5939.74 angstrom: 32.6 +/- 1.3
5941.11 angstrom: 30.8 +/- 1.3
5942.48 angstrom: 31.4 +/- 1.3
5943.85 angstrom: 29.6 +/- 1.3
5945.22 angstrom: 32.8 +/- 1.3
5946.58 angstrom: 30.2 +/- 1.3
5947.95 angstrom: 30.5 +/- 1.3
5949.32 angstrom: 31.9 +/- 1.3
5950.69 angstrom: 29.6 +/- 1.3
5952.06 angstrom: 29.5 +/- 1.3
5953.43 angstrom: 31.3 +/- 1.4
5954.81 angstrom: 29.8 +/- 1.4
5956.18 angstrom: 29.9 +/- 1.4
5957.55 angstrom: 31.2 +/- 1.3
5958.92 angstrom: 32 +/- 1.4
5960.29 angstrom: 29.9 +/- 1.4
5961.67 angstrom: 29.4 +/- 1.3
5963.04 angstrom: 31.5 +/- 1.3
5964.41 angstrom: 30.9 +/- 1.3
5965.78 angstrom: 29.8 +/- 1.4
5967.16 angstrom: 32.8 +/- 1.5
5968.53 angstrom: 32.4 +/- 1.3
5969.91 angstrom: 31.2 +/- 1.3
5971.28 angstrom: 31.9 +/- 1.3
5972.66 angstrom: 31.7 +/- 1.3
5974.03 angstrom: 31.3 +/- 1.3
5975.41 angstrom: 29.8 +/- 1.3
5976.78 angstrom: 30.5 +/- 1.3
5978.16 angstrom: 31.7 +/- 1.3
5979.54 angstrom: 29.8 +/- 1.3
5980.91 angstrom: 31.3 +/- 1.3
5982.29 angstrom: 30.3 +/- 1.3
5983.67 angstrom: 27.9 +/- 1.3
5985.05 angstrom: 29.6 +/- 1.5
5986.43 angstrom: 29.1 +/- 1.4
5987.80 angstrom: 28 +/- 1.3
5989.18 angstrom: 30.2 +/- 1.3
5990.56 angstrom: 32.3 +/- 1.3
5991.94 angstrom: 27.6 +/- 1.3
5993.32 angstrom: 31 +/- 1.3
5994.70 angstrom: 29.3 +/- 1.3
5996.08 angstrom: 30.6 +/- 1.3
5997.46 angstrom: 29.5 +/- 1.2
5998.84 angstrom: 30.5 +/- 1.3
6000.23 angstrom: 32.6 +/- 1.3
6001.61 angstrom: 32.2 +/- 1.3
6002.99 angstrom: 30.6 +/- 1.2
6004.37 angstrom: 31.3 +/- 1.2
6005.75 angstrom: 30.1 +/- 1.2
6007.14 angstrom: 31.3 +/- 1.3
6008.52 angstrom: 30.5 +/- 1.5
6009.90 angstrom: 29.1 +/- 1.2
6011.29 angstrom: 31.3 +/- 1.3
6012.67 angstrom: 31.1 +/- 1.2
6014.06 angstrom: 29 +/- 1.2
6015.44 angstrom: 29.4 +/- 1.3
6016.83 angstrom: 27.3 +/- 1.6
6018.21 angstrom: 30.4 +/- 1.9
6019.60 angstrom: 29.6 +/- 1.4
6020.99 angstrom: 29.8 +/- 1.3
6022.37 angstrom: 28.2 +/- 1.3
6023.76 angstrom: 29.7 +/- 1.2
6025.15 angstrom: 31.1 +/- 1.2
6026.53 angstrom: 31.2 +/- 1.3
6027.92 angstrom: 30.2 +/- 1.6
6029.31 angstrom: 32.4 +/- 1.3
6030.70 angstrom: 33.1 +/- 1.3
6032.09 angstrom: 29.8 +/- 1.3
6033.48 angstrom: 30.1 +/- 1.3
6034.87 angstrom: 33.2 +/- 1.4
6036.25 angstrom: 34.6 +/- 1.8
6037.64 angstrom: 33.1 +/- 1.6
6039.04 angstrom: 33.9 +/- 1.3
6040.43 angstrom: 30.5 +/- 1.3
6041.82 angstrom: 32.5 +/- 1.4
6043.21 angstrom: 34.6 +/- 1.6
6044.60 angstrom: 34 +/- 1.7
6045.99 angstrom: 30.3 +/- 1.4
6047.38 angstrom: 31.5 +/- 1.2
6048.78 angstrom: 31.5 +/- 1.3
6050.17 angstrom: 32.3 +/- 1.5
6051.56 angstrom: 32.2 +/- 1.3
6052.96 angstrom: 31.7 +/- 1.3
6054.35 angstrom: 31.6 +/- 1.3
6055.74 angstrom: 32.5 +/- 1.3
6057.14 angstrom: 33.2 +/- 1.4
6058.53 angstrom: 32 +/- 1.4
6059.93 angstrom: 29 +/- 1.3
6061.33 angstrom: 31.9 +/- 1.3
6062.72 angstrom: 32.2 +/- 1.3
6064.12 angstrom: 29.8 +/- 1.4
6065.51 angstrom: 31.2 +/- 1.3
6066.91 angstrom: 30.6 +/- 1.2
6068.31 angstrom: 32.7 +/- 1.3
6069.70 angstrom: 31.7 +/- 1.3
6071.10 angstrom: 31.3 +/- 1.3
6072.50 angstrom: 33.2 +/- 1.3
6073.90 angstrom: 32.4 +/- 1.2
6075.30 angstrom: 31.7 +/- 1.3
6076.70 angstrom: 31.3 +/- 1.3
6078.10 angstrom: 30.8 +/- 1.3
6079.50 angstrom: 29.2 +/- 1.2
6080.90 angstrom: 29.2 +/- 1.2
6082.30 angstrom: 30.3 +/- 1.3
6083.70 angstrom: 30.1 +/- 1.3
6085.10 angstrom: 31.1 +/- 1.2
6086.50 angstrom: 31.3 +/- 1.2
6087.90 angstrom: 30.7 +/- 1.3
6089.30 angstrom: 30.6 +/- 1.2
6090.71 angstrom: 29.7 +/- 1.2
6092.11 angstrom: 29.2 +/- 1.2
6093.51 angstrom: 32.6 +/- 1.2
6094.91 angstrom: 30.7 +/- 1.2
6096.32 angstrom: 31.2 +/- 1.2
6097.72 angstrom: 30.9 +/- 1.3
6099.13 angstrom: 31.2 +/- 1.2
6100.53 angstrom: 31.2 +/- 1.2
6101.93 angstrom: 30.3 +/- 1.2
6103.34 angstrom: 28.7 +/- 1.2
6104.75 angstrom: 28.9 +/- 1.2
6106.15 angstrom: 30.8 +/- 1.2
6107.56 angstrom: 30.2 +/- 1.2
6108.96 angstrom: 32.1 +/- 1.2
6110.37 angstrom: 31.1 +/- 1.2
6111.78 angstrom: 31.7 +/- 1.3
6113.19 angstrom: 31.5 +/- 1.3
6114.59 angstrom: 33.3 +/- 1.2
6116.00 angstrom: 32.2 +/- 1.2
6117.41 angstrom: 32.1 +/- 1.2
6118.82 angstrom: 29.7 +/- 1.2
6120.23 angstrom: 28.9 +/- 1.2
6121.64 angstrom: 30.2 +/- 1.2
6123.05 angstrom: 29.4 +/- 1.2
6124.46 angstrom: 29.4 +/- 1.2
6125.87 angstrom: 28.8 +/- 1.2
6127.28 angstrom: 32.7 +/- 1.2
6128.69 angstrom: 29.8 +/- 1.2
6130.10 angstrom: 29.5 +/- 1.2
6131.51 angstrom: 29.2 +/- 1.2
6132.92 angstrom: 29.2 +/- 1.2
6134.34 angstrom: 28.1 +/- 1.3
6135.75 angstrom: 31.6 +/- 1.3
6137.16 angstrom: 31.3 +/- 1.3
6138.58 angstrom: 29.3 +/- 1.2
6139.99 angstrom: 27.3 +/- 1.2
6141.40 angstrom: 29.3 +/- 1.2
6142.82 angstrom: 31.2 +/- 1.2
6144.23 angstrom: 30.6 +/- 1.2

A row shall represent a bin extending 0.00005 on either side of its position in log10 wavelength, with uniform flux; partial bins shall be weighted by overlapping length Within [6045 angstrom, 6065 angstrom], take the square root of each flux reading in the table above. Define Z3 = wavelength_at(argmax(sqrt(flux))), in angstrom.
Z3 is 6057.14 angstrom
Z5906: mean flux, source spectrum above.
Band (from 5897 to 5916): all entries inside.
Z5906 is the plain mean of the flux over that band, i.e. 30.0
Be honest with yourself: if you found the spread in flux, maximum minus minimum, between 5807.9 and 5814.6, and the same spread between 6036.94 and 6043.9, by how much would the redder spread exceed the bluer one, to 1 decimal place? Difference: -1.8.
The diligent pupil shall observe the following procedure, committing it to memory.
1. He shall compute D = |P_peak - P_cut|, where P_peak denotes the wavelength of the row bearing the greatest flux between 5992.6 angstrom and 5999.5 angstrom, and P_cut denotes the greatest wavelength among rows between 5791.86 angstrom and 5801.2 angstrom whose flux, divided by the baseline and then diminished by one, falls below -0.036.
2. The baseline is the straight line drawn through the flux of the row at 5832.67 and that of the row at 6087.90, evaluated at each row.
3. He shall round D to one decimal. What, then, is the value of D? 199.5 angstrom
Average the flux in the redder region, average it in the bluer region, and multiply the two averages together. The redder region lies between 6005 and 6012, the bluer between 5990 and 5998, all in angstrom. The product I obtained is 915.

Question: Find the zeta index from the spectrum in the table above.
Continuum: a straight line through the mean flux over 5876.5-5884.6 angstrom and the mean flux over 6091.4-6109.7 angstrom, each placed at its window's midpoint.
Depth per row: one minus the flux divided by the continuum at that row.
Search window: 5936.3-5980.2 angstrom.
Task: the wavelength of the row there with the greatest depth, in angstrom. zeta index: 5961.67 angstrom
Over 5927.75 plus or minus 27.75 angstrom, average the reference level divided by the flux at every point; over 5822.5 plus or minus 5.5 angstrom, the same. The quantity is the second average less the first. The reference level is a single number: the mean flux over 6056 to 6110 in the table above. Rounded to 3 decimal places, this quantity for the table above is -0.047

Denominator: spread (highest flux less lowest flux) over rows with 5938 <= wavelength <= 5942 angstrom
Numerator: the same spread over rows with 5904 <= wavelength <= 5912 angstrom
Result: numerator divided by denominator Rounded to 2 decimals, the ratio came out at 2.52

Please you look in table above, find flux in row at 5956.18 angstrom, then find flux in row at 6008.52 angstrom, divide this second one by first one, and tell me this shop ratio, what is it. 1.02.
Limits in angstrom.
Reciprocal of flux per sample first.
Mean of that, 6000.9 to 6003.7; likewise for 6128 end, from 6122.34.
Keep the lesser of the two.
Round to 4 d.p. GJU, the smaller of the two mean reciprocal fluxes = 0.0319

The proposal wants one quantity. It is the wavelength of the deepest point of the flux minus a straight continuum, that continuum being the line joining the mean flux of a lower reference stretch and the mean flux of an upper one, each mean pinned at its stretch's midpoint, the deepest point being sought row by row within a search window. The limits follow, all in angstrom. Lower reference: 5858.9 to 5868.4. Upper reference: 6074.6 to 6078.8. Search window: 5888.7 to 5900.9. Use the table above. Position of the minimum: 5894.78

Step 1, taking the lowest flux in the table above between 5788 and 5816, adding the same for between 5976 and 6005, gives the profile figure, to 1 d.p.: 55.0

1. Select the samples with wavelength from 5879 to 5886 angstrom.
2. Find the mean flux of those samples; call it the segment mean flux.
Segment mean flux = 30.4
